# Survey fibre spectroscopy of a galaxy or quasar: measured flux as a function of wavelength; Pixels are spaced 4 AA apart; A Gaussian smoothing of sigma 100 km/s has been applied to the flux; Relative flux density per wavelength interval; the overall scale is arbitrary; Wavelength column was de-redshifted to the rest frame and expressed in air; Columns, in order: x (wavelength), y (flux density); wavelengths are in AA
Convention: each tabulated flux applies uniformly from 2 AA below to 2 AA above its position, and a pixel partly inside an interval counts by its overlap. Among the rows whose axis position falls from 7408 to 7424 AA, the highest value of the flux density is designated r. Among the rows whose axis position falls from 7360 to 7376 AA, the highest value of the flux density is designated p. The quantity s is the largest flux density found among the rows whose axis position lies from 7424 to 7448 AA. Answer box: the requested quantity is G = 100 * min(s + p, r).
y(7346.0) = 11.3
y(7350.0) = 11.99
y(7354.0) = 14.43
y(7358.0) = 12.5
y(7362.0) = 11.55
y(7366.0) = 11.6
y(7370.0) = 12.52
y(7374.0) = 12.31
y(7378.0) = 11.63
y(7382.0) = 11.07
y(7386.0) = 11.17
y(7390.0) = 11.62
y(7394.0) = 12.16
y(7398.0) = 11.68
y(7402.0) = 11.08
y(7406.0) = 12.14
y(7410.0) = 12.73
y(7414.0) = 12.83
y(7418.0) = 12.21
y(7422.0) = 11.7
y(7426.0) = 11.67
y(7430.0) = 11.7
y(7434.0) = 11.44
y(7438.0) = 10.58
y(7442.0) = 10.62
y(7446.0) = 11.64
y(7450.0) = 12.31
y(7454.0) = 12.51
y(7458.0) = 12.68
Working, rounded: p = 12.52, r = 12.83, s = 11.7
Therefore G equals 1283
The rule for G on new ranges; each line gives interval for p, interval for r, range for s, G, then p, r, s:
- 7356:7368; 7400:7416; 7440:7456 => 1283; 12.5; 12.83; 12.51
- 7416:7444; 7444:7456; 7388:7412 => 1251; 12.21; 12.51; 12.73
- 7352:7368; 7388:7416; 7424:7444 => 1283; 14.43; 12.83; 11.7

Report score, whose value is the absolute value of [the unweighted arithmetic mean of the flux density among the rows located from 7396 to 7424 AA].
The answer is 12.05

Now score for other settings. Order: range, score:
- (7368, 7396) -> 11.78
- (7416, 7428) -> 11.86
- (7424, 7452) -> 11.42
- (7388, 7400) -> 11.82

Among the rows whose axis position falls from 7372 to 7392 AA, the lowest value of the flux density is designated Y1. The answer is 11.07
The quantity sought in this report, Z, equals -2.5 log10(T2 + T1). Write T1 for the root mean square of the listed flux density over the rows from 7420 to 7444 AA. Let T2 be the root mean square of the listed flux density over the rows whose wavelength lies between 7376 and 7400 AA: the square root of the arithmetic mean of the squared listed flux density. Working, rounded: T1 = 11.3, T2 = 11.6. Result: -3.40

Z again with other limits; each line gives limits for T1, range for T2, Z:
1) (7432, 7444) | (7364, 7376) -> -3.41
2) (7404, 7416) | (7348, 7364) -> -3.51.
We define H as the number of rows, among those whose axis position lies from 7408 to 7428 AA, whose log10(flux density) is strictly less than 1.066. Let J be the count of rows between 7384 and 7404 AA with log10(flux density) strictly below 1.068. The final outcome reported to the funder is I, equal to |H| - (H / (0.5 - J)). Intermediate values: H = 0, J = 4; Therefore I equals 0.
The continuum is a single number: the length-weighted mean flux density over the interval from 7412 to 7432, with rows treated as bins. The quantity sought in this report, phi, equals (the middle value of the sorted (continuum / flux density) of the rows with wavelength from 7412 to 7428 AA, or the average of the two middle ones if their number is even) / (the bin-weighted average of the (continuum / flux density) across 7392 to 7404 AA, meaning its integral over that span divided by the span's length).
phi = 0.97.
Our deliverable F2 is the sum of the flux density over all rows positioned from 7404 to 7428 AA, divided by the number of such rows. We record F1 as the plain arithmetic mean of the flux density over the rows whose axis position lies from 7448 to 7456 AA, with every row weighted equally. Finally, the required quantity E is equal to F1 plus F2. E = 24.6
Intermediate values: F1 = 12.4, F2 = 12.2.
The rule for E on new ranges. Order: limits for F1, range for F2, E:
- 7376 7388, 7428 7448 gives 22.5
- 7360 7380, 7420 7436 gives 23.5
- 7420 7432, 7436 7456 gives 23.2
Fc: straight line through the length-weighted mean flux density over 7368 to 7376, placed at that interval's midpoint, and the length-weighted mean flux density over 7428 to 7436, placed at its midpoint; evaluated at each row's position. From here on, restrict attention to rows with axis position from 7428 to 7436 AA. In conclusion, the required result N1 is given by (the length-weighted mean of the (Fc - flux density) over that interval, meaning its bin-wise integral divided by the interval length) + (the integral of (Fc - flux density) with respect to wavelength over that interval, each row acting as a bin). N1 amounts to 0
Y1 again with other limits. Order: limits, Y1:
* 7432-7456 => 10.58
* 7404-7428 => 11.67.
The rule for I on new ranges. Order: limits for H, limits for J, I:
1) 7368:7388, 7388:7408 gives 4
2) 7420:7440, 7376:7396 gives 3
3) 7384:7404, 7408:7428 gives 9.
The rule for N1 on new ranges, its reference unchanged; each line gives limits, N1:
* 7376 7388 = 13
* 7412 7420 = -7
